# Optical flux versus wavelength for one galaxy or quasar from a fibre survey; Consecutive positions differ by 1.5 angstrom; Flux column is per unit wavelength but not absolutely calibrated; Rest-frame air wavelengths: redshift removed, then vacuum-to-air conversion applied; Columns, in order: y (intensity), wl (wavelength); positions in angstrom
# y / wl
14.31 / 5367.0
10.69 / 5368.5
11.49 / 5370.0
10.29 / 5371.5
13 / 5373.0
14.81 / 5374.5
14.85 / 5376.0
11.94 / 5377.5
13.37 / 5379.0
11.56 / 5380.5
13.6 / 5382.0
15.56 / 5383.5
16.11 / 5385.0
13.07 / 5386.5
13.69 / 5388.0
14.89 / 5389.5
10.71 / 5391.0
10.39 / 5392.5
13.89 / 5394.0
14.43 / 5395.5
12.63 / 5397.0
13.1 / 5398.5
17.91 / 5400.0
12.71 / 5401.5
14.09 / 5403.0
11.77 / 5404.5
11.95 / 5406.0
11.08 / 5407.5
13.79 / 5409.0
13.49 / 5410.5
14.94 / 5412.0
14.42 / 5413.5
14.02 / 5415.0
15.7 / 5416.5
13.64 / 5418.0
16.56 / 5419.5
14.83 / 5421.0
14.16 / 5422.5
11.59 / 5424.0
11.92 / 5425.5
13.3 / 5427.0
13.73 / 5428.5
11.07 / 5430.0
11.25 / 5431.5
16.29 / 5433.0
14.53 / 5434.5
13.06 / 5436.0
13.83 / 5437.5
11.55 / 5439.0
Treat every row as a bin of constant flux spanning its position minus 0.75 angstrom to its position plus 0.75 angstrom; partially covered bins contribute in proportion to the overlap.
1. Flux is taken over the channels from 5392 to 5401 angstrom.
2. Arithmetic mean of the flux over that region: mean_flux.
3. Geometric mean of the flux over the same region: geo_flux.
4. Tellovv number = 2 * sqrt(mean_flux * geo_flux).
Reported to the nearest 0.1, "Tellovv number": 27.3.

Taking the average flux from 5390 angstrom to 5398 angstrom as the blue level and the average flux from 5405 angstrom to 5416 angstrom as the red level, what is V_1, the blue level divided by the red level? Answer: 0.93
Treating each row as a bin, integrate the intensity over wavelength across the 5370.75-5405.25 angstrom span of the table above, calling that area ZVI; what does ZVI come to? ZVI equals 463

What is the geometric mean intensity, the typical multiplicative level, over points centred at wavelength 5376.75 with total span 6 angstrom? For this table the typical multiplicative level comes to 13.7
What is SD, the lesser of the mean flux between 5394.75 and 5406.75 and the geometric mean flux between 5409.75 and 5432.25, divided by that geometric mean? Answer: 1.00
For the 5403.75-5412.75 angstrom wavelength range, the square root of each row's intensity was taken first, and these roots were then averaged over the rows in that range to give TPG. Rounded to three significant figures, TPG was 3.58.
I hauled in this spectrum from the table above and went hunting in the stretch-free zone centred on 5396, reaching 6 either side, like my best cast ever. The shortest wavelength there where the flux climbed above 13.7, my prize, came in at 5394.0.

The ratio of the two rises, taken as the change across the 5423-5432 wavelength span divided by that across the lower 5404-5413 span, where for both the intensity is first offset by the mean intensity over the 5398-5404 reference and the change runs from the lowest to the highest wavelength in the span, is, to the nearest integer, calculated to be 0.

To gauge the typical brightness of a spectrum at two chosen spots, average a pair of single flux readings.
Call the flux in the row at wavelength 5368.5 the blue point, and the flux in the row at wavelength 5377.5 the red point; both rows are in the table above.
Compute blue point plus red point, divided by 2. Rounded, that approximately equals 11.3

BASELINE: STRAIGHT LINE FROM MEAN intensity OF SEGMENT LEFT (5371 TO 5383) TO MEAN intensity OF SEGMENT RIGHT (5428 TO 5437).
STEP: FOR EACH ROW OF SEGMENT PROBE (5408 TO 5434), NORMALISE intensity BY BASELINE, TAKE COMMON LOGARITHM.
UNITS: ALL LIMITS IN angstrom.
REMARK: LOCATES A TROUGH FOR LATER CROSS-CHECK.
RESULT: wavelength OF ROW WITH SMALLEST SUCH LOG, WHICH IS 5430.0 angstrom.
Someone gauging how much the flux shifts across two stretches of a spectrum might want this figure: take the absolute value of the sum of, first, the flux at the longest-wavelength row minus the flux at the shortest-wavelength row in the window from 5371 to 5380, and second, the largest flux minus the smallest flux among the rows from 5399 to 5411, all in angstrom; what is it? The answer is 10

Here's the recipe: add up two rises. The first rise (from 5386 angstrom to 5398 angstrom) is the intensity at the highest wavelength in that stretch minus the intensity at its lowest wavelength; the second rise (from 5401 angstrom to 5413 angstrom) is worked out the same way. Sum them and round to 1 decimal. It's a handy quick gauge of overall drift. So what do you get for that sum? 1.8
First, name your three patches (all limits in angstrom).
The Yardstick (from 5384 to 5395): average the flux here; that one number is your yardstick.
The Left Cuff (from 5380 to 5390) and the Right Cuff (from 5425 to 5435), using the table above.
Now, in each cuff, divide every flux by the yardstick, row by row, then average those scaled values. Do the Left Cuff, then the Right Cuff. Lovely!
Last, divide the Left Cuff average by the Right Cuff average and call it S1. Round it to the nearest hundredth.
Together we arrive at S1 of 1.07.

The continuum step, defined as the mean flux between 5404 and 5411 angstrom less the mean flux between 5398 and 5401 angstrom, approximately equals -3.1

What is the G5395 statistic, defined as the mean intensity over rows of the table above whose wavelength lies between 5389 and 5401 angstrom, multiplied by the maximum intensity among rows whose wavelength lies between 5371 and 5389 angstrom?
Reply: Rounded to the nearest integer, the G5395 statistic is 217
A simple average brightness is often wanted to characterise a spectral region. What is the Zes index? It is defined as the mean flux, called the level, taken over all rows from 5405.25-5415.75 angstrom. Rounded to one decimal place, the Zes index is 13.4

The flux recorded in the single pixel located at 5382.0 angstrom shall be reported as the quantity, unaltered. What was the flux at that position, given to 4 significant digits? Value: 13.60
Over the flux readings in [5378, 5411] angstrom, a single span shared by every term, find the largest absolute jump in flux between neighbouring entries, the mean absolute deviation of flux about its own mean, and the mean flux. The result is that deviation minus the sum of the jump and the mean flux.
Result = -17.2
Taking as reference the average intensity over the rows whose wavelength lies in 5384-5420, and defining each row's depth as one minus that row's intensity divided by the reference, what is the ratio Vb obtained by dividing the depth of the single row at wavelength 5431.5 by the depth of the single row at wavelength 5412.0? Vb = -2.0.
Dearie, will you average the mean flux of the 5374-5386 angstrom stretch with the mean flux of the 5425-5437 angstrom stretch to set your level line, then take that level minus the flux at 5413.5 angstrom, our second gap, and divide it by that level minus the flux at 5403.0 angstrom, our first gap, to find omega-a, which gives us 1.6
